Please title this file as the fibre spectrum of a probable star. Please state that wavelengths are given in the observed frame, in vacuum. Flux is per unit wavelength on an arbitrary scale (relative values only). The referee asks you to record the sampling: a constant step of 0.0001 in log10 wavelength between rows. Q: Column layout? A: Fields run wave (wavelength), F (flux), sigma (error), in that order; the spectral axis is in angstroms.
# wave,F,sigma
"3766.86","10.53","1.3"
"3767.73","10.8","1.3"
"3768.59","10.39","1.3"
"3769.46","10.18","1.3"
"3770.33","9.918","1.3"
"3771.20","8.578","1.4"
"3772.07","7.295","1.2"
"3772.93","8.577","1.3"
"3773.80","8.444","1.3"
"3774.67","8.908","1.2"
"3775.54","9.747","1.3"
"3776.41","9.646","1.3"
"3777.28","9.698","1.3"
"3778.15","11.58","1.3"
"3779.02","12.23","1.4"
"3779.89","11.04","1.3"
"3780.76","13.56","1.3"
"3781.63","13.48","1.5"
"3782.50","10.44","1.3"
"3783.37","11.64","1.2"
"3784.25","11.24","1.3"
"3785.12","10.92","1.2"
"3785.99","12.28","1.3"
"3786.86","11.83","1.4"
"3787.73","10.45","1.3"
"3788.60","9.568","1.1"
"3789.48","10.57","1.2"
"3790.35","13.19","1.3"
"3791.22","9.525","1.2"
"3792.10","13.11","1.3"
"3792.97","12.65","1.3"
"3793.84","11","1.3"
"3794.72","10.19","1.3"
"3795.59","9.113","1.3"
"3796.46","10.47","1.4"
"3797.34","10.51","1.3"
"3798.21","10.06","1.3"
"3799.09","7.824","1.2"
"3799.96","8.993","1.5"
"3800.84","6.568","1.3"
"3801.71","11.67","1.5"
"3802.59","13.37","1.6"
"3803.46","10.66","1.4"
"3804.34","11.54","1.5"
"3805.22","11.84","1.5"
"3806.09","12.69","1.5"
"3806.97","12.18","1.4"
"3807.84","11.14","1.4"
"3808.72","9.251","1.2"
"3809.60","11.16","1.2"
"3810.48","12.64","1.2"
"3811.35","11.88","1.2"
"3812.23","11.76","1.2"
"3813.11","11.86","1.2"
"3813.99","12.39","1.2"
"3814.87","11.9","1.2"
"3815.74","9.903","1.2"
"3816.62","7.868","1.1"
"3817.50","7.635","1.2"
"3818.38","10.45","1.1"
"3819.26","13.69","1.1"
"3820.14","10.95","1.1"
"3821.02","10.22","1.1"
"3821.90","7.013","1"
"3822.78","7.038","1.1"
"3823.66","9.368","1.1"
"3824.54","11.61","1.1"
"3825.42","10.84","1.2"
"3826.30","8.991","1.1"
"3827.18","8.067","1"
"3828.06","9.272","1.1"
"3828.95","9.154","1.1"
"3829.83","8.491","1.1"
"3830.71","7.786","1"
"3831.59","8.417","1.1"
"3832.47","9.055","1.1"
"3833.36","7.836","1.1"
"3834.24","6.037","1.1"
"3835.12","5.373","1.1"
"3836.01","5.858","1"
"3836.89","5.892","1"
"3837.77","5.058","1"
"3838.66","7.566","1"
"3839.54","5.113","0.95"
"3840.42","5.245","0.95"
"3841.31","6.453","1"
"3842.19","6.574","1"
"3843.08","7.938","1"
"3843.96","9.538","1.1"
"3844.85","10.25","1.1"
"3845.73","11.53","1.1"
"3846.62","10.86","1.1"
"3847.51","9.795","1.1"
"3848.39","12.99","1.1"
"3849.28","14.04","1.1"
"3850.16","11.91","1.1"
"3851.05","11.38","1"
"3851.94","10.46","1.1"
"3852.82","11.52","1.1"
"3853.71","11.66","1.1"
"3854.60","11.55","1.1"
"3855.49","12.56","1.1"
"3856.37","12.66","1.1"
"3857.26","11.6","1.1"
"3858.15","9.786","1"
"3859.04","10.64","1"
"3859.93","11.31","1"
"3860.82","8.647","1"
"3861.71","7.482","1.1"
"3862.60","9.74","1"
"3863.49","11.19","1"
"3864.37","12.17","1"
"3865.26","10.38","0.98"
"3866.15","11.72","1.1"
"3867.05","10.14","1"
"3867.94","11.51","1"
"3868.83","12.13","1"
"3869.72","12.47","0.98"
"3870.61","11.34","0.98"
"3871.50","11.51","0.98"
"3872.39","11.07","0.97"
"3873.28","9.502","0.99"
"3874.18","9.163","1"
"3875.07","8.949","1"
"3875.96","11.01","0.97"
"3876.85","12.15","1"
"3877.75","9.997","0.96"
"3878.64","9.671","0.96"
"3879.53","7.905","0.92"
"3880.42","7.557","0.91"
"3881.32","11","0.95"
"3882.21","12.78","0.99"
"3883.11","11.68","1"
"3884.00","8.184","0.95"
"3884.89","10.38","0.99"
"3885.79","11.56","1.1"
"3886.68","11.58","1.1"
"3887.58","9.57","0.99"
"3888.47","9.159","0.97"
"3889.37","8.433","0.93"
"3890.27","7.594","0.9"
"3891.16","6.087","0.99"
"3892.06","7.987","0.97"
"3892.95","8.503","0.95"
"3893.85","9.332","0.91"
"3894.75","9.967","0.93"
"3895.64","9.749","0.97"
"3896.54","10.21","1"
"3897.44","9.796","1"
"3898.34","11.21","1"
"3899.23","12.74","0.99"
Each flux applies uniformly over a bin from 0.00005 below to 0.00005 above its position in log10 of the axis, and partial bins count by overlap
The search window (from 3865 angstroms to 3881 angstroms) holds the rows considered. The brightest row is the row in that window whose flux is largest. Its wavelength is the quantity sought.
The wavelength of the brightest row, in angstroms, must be 3869.72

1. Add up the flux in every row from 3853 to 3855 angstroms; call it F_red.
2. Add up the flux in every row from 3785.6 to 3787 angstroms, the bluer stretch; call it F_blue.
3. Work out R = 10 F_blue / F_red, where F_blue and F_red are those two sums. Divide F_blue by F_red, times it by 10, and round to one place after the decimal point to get 10.4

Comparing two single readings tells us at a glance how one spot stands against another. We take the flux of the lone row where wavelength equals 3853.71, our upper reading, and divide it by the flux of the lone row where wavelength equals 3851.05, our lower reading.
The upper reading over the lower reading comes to 1.0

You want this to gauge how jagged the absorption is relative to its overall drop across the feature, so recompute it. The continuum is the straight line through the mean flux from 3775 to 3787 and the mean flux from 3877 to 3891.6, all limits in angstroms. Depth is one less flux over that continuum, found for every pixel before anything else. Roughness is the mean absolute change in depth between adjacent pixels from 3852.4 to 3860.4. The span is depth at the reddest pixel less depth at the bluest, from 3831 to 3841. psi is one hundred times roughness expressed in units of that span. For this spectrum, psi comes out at 24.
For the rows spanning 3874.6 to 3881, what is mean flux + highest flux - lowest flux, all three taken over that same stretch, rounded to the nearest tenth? 14.2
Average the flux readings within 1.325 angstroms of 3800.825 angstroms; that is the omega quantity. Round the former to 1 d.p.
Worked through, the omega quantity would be 9.1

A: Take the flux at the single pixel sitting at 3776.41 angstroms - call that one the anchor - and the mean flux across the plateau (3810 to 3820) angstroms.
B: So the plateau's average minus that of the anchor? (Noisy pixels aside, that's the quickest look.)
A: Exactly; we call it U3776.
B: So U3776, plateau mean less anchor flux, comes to 1.44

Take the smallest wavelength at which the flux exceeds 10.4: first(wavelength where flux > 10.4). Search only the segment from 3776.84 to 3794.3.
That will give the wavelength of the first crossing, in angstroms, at 3778.15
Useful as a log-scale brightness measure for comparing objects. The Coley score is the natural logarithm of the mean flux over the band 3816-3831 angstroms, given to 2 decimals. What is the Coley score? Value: 2.23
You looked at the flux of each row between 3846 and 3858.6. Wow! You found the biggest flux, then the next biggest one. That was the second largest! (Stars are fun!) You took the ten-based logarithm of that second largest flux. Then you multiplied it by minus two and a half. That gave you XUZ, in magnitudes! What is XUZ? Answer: -2.78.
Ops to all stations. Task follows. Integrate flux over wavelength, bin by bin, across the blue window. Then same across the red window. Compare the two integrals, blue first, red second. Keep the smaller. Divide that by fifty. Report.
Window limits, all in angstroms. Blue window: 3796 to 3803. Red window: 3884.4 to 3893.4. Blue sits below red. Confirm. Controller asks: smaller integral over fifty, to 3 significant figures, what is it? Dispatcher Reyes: 1.39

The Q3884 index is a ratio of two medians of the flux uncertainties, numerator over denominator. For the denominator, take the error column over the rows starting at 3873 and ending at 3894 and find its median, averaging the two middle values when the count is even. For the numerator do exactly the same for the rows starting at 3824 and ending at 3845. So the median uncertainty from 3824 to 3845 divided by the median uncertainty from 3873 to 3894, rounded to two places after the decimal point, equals 1.13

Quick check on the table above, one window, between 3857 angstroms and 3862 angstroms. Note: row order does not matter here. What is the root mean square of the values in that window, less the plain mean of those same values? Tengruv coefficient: 0.11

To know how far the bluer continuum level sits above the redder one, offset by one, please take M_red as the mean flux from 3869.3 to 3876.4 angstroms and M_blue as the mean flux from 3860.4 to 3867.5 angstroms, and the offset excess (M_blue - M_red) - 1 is -1.4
